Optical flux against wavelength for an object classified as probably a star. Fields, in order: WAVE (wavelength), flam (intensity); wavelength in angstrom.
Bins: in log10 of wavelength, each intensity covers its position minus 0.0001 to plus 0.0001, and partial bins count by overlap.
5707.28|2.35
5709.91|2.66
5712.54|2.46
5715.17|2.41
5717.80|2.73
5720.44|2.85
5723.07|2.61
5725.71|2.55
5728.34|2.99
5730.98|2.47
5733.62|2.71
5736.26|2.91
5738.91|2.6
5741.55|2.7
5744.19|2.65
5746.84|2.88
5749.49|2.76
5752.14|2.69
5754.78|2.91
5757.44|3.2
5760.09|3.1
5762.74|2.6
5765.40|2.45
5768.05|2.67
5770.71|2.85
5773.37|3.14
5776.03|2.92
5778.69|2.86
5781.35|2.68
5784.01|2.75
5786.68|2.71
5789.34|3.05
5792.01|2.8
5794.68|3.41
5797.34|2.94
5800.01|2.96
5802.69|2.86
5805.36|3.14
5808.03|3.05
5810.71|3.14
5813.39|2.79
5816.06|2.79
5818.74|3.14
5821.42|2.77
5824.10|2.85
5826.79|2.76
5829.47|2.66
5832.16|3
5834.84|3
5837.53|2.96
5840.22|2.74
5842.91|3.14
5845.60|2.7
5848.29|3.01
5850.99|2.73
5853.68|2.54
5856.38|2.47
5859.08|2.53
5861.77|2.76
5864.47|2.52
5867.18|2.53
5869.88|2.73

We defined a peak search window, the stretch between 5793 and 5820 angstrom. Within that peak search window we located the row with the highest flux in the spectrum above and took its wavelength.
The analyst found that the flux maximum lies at 5794.68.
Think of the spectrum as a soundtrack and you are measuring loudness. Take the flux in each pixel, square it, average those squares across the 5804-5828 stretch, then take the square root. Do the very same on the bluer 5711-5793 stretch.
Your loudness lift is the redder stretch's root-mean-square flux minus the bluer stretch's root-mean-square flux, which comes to 0.171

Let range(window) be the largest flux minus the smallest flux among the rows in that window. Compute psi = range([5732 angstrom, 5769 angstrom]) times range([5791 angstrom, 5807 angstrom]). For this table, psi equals 0.46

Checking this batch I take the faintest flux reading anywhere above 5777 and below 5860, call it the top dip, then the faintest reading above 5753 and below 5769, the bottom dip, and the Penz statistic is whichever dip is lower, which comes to 2.45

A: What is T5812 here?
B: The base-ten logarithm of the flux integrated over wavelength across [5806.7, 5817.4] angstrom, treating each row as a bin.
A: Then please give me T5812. 1.50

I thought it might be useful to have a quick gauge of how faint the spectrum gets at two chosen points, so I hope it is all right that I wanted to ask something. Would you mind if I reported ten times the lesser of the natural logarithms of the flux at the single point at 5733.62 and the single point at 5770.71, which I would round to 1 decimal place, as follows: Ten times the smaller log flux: 10.0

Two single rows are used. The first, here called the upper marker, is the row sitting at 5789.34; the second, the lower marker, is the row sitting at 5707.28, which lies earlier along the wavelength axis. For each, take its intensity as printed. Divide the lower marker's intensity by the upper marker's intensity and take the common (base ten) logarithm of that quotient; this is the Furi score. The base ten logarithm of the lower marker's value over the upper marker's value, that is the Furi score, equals -0.113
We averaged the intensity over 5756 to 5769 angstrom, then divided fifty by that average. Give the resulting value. 17.8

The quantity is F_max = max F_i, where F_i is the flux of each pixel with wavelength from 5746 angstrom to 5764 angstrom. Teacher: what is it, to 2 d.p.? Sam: 3.20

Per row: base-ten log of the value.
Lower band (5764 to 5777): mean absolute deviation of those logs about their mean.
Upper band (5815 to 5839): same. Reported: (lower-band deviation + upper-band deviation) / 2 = 0.0251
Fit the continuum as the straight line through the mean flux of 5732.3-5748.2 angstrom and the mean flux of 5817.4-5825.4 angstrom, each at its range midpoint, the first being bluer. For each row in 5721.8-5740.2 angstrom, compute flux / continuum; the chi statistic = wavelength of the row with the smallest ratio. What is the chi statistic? 5730.98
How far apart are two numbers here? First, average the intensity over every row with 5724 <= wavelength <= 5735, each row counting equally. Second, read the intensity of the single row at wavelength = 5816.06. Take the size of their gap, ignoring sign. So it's 0.11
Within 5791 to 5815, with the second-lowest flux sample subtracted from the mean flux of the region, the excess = 0.21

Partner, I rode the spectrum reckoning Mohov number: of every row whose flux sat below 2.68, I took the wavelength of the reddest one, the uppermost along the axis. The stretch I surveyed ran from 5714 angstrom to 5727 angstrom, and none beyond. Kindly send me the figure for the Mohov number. 5725.71 angstrom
